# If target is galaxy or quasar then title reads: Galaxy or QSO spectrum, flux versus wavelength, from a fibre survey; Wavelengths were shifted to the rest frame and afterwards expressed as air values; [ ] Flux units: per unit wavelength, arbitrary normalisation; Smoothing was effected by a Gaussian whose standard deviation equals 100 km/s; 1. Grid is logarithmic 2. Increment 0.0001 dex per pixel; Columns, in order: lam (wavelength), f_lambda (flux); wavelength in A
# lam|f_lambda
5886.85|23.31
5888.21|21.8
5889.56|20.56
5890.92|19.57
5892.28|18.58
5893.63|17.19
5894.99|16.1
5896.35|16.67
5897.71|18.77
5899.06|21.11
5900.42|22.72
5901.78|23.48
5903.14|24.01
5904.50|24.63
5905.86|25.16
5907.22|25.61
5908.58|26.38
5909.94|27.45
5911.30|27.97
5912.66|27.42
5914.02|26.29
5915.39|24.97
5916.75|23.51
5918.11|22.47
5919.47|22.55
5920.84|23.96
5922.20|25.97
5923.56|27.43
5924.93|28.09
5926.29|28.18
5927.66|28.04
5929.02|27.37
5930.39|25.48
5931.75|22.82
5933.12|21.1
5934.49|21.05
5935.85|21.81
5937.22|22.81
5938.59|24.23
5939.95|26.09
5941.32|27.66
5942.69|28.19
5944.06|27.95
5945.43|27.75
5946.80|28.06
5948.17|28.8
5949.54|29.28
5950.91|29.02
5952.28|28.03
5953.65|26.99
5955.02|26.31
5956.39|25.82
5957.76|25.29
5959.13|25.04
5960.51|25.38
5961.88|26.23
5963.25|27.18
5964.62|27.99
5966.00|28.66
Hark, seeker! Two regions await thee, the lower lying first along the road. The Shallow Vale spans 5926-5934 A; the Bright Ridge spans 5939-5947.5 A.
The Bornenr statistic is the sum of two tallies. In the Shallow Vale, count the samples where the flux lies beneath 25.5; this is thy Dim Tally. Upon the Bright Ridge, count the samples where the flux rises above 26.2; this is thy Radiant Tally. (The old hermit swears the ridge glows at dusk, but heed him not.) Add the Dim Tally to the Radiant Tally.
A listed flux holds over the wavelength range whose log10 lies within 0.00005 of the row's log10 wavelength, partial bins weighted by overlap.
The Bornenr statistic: 8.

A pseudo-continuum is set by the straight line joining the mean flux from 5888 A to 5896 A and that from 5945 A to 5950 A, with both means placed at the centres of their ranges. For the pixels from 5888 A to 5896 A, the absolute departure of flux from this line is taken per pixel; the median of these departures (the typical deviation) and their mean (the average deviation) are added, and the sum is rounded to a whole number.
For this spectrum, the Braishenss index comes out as 4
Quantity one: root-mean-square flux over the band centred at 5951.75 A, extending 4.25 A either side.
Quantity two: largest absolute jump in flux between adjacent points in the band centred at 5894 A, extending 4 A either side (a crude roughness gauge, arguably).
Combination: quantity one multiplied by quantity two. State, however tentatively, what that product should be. 59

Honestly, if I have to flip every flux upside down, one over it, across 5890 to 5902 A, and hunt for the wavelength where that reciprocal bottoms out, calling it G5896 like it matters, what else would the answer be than 5901.78 A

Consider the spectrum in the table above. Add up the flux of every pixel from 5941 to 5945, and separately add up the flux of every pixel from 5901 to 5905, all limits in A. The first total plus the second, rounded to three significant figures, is 156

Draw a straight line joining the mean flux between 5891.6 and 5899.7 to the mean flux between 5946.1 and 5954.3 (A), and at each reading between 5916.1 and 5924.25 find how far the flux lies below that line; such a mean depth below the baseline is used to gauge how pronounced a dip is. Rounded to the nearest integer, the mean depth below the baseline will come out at -2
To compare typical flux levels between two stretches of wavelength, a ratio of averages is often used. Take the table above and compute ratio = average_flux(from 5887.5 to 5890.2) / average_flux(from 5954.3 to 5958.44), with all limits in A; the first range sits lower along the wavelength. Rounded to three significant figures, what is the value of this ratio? 0.821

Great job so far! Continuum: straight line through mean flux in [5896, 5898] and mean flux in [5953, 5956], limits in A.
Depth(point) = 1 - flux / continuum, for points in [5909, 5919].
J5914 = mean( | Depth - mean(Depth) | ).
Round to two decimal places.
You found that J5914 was 0.11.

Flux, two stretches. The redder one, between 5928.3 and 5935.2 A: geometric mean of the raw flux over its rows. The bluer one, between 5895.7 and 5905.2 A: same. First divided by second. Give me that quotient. 1.09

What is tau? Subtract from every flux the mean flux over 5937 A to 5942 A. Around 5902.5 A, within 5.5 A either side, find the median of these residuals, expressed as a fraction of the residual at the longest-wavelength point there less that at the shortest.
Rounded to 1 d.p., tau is -0.2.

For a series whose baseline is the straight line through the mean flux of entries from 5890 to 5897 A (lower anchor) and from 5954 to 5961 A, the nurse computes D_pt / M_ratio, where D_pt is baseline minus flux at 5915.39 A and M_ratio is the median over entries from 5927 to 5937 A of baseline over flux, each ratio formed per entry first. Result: -5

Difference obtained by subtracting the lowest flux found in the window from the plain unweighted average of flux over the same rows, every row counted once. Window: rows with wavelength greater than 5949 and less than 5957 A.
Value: 1.8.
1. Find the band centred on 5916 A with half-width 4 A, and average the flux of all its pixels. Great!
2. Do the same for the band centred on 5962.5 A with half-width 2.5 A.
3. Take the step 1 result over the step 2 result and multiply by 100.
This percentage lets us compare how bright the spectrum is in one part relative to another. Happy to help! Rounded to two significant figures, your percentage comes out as 92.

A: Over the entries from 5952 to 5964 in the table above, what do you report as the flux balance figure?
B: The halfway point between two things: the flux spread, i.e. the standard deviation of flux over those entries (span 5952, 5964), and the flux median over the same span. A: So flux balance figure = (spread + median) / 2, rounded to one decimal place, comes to 13.6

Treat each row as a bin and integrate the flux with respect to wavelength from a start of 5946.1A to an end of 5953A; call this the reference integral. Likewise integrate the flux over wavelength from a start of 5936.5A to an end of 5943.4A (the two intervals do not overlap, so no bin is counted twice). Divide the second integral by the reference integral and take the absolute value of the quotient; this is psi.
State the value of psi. 0.90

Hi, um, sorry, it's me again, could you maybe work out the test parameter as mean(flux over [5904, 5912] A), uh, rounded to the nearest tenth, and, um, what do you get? 26.2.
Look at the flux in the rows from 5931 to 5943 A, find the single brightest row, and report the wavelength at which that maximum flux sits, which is 5942.69 A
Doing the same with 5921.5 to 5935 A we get 5926.29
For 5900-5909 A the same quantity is 5908.58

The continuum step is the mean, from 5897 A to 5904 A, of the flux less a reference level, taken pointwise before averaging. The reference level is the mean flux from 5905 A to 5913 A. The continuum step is -5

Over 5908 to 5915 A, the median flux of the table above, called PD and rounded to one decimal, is 27.4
